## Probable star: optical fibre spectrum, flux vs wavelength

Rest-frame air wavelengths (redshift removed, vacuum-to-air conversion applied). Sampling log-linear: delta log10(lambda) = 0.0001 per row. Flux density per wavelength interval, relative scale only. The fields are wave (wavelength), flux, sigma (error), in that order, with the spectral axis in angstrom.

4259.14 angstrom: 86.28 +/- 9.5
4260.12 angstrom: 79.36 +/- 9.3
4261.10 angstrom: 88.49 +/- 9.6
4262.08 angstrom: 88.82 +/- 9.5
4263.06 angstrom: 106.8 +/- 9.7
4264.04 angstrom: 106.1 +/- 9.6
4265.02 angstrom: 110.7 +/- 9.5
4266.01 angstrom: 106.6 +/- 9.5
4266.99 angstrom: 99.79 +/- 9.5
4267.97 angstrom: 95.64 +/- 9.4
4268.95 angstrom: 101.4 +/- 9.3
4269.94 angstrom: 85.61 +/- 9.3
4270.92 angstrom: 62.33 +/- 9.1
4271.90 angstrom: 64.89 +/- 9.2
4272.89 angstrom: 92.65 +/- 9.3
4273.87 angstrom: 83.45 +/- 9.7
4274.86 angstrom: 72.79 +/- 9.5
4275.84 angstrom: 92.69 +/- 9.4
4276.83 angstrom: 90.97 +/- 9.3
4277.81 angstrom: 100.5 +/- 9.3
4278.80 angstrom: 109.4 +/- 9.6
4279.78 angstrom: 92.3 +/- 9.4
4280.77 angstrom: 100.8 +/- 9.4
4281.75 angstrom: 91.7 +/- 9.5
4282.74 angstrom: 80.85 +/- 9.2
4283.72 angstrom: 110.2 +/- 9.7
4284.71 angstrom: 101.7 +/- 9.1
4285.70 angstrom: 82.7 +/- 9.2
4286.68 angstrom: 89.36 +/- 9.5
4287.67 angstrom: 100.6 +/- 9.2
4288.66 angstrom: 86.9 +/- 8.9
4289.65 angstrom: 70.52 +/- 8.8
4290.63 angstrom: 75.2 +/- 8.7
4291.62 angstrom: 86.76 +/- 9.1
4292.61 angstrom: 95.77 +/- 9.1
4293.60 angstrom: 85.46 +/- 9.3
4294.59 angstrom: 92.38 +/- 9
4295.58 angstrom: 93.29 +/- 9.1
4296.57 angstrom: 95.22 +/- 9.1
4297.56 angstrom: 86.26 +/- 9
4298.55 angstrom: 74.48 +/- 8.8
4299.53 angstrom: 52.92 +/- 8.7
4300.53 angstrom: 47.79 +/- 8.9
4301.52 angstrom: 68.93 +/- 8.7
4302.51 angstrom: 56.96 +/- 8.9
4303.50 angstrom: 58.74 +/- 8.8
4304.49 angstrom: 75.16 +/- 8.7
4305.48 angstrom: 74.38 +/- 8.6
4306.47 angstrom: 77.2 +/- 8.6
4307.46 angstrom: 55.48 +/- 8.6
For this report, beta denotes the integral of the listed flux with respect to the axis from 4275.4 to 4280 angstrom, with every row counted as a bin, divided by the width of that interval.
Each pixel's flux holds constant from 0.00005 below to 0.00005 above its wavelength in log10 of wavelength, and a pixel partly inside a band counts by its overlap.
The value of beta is 98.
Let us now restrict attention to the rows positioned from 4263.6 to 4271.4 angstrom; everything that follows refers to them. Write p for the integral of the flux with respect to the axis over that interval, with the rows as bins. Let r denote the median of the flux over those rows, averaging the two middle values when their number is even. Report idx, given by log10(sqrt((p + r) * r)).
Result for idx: 2.47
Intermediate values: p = 749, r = 101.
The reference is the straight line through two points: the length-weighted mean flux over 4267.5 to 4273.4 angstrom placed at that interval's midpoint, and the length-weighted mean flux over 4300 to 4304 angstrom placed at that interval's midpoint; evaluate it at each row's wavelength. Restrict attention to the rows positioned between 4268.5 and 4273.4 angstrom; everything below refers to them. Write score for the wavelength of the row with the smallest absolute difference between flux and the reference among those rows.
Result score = 4269.94 angstrom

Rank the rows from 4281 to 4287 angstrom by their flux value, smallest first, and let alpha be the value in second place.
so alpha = 82.7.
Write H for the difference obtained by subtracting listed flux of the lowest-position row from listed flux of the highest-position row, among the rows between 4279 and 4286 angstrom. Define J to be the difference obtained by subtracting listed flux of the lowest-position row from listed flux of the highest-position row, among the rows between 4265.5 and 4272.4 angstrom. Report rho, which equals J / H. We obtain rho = 4.3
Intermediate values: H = -10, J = -42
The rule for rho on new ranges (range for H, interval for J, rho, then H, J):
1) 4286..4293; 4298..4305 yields 0.1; 6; 1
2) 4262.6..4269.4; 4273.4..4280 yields -1.6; -5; 9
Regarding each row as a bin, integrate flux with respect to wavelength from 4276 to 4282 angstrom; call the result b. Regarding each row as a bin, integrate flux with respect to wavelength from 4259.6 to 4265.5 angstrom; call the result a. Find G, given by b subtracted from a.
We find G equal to -15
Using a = 571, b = 586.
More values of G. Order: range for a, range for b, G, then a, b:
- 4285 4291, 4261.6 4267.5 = -98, 510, 609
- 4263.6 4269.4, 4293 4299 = 72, 600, 528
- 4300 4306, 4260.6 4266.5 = -215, 382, 597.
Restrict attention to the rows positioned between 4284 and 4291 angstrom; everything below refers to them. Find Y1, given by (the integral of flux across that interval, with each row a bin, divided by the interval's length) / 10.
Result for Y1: 8.8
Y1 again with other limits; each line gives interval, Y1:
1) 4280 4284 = 9.5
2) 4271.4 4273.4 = 7.9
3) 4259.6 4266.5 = 9.8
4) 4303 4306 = 7.0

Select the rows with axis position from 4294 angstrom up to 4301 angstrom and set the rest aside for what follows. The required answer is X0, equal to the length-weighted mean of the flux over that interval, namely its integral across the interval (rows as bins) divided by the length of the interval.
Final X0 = 78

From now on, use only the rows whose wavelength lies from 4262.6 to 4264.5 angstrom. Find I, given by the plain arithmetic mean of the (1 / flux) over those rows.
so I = 0.0094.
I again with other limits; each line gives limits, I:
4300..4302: 0.0177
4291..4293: 0.0110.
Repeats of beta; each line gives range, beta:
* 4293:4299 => 88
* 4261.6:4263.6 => 98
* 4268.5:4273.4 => 81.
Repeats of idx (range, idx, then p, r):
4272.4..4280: 2.43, 698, 92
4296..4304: 2.29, 543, 64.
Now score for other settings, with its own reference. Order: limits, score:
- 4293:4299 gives 4298.55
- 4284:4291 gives 4289.65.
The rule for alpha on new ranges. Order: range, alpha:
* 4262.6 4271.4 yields 85.61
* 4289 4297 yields 75.2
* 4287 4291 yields 75.2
